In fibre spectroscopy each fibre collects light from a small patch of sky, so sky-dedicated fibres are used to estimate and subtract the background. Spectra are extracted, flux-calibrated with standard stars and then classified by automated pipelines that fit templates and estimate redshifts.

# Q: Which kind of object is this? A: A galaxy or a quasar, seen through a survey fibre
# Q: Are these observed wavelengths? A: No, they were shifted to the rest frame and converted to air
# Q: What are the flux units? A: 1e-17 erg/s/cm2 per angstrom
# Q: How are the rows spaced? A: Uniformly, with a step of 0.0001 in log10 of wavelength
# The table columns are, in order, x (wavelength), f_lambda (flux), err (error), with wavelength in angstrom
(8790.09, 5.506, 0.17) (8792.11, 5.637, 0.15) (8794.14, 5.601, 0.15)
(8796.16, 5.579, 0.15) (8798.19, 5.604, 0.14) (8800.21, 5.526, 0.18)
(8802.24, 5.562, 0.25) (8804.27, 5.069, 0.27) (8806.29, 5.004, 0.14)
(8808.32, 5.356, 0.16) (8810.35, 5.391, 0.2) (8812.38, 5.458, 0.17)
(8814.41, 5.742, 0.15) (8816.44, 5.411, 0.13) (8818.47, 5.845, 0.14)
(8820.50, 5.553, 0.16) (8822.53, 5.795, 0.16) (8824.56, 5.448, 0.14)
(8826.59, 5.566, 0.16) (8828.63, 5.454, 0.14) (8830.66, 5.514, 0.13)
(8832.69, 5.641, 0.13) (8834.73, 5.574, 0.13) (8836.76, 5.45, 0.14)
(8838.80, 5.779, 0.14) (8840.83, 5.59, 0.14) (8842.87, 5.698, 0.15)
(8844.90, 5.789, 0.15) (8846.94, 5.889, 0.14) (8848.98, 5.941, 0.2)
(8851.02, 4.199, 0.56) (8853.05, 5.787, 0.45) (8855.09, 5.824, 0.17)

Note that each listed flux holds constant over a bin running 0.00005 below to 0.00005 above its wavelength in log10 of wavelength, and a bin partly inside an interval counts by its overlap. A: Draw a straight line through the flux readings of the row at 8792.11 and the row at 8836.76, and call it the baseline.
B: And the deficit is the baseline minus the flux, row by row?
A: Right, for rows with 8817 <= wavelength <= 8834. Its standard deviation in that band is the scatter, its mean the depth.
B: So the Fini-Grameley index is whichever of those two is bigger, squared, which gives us 0.02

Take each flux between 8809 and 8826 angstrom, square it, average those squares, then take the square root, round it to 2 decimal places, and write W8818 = 5.58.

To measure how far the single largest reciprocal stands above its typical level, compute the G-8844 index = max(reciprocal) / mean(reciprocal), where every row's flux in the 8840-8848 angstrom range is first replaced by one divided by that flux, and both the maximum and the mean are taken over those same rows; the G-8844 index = 1.03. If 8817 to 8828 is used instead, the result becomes 1.03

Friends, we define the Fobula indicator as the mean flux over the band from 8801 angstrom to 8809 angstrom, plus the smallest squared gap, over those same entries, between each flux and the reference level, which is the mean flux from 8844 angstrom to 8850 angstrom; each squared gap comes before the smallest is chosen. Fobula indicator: 5.34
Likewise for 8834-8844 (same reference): 5.63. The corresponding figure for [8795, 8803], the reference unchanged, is 5.64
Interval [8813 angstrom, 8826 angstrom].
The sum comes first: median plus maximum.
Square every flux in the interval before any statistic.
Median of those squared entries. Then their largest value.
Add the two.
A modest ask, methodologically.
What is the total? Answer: 66.1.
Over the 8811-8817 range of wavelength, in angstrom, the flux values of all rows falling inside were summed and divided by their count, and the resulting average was 5.54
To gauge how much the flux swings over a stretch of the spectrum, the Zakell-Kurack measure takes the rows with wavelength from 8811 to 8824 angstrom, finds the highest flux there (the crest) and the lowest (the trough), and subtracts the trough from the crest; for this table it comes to 0.43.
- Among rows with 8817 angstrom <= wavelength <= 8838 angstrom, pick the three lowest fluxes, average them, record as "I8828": 5.5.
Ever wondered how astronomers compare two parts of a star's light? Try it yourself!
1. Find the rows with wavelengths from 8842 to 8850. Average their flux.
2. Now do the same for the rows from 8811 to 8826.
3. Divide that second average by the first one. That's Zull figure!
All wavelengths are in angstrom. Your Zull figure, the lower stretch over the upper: 0.96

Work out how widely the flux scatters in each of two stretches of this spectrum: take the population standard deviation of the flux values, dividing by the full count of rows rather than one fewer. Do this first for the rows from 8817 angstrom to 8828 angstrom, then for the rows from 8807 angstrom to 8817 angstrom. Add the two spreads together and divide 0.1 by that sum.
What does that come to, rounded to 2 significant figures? 0.34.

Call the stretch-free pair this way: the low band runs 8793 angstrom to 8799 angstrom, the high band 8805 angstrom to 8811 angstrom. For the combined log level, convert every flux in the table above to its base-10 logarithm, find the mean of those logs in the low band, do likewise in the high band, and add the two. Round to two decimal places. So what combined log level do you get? 1.47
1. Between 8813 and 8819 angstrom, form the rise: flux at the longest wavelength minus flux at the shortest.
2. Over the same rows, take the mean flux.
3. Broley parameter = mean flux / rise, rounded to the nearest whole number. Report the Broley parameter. 55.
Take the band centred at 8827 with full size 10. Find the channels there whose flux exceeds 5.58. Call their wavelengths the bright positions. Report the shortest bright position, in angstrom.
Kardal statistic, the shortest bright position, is 8822.53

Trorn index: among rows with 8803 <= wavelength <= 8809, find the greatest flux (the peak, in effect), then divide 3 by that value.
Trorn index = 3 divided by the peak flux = 0.560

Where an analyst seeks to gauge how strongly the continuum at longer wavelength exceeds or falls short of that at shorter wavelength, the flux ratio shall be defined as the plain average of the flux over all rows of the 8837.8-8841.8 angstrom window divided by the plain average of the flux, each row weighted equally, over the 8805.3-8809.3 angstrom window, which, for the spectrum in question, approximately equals 1.10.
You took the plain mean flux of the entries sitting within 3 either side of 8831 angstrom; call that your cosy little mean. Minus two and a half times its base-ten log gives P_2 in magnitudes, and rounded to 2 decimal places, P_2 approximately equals -1.86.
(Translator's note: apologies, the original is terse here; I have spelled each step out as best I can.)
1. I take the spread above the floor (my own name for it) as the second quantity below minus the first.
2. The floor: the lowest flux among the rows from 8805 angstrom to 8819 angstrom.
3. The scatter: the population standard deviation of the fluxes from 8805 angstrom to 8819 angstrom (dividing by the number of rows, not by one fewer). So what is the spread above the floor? -4.7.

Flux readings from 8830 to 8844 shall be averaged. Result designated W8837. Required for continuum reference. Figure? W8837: 5.61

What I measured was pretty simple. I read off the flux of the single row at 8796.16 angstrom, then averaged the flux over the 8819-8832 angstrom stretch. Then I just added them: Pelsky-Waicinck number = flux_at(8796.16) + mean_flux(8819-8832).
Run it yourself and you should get 11.1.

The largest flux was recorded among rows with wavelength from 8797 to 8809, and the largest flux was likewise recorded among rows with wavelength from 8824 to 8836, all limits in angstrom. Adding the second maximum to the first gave 11.2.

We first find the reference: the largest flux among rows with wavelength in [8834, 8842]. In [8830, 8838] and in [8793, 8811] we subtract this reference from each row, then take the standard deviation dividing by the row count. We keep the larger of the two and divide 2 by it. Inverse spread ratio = 9.2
